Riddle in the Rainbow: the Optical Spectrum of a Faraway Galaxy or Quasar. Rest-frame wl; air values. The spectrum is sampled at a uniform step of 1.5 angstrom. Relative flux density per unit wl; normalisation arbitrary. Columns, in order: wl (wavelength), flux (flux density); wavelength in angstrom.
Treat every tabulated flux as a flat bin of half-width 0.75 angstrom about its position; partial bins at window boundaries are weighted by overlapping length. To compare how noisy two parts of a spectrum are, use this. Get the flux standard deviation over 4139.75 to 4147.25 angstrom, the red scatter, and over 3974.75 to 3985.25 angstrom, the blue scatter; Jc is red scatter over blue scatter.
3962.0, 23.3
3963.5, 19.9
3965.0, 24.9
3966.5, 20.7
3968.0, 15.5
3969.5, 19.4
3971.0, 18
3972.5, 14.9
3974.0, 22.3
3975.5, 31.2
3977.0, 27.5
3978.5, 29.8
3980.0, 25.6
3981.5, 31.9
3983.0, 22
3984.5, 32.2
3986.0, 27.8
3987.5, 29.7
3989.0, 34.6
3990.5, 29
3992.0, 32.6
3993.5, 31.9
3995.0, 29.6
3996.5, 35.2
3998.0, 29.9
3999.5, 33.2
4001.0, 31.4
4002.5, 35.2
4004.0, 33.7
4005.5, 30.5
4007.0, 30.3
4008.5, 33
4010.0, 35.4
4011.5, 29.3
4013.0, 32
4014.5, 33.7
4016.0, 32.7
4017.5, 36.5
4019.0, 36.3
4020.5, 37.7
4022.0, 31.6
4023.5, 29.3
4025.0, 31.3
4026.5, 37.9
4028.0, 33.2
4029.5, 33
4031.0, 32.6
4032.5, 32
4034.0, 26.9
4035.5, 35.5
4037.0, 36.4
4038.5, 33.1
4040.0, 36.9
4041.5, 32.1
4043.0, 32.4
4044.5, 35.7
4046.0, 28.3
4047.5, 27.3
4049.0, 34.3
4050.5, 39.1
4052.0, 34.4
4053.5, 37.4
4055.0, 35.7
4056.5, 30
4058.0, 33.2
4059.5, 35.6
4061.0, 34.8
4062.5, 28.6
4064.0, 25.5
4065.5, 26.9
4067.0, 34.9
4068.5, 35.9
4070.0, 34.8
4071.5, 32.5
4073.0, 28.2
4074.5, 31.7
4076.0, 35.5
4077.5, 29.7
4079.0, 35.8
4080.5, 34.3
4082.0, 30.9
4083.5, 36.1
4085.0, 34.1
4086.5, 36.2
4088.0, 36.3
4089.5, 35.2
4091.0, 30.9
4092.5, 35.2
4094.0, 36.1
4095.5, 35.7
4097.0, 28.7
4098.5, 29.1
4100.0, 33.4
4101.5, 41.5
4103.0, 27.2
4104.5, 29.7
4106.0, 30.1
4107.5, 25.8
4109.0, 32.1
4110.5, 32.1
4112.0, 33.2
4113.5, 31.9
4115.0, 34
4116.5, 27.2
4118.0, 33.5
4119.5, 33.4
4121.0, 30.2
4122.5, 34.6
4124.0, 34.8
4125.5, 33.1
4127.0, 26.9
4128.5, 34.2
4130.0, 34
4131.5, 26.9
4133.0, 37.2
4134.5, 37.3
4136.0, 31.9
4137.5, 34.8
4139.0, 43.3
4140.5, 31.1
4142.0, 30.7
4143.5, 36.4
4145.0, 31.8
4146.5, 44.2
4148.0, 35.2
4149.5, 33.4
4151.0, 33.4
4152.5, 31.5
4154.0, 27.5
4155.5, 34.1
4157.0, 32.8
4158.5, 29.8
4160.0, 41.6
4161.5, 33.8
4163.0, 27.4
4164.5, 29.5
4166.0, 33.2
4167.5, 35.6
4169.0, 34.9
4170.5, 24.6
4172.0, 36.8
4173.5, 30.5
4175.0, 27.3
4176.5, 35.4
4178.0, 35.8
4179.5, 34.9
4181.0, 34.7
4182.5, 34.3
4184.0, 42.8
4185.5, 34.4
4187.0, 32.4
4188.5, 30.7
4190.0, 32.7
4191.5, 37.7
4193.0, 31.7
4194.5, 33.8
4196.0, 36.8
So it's 1.5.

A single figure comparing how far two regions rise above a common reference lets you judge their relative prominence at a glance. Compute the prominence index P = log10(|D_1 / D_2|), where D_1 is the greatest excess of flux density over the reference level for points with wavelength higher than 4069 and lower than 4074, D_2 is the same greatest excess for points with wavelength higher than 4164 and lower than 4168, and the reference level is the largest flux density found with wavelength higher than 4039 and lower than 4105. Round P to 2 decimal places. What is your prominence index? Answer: 0.06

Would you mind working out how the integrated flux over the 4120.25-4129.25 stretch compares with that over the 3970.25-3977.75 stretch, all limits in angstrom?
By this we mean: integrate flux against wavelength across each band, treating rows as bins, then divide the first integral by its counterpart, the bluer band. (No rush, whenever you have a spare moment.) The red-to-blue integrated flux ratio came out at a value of 1.7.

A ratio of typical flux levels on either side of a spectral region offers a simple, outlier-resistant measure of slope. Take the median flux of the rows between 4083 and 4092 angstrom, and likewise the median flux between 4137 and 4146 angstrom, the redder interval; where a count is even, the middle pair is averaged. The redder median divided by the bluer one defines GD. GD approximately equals 0.934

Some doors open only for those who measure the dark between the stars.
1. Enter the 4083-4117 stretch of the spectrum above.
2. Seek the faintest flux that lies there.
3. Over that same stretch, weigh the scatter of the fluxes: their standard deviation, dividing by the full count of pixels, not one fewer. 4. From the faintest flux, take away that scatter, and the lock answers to 22.1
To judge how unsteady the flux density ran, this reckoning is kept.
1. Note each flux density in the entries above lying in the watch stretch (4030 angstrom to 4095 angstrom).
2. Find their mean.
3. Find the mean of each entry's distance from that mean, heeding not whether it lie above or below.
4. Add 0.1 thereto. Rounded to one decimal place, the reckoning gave 2.8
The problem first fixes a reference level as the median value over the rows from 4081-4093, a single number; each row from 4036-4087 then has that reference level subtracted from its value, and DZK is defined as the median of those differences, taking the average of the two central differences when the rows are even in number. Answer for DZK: -0.9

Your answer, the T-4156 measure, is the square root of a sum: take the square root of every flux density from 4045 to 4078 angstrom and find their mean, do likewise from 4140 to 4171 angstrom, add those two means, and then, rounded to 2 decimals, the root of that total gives 3.38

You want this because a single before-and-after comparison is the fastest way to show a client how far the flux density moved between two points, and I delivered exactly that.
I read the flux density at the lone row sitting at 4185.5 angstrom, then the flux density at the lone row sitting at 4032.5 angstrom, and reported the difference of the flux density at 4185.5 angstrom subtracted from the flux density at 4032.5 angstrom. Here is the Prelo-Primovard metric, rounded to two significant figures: -2.4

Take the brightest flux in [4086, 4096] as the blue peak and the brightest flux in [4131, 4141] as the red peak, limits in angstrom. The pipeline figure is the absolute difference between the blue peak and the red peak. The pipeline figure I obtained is 7.0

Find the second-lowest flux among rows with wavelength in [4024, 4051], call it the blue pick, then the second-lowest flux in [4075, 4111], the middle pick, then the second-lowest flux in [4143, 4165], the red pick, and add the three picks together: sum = 82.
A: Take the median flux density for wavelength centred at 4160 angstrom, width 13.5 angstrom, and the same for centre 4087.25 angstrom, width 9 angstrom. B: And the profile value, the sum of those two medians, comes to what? 68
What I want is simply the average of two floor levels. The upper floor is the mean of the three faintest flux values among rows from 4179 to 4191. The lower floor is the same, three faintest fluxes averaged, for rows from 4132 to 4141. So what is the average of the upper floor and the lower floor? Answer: 32.3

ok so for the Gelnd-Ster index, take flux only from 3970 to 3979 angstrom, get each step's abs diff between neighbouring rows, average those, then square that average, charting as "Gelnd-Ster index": 26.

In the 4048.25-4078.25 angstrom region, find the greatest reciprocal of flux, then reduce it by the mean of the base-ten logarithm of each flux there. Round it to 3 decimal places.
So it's -1.476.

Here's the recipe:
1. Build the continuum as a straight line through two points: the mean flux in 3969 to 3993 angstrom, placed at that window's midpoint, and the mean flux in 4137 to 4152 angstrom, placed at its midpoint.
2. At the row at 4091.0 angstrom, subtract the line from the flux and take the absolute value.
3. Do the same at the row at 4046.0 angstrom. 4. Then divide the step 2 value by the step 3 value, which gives 0.9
